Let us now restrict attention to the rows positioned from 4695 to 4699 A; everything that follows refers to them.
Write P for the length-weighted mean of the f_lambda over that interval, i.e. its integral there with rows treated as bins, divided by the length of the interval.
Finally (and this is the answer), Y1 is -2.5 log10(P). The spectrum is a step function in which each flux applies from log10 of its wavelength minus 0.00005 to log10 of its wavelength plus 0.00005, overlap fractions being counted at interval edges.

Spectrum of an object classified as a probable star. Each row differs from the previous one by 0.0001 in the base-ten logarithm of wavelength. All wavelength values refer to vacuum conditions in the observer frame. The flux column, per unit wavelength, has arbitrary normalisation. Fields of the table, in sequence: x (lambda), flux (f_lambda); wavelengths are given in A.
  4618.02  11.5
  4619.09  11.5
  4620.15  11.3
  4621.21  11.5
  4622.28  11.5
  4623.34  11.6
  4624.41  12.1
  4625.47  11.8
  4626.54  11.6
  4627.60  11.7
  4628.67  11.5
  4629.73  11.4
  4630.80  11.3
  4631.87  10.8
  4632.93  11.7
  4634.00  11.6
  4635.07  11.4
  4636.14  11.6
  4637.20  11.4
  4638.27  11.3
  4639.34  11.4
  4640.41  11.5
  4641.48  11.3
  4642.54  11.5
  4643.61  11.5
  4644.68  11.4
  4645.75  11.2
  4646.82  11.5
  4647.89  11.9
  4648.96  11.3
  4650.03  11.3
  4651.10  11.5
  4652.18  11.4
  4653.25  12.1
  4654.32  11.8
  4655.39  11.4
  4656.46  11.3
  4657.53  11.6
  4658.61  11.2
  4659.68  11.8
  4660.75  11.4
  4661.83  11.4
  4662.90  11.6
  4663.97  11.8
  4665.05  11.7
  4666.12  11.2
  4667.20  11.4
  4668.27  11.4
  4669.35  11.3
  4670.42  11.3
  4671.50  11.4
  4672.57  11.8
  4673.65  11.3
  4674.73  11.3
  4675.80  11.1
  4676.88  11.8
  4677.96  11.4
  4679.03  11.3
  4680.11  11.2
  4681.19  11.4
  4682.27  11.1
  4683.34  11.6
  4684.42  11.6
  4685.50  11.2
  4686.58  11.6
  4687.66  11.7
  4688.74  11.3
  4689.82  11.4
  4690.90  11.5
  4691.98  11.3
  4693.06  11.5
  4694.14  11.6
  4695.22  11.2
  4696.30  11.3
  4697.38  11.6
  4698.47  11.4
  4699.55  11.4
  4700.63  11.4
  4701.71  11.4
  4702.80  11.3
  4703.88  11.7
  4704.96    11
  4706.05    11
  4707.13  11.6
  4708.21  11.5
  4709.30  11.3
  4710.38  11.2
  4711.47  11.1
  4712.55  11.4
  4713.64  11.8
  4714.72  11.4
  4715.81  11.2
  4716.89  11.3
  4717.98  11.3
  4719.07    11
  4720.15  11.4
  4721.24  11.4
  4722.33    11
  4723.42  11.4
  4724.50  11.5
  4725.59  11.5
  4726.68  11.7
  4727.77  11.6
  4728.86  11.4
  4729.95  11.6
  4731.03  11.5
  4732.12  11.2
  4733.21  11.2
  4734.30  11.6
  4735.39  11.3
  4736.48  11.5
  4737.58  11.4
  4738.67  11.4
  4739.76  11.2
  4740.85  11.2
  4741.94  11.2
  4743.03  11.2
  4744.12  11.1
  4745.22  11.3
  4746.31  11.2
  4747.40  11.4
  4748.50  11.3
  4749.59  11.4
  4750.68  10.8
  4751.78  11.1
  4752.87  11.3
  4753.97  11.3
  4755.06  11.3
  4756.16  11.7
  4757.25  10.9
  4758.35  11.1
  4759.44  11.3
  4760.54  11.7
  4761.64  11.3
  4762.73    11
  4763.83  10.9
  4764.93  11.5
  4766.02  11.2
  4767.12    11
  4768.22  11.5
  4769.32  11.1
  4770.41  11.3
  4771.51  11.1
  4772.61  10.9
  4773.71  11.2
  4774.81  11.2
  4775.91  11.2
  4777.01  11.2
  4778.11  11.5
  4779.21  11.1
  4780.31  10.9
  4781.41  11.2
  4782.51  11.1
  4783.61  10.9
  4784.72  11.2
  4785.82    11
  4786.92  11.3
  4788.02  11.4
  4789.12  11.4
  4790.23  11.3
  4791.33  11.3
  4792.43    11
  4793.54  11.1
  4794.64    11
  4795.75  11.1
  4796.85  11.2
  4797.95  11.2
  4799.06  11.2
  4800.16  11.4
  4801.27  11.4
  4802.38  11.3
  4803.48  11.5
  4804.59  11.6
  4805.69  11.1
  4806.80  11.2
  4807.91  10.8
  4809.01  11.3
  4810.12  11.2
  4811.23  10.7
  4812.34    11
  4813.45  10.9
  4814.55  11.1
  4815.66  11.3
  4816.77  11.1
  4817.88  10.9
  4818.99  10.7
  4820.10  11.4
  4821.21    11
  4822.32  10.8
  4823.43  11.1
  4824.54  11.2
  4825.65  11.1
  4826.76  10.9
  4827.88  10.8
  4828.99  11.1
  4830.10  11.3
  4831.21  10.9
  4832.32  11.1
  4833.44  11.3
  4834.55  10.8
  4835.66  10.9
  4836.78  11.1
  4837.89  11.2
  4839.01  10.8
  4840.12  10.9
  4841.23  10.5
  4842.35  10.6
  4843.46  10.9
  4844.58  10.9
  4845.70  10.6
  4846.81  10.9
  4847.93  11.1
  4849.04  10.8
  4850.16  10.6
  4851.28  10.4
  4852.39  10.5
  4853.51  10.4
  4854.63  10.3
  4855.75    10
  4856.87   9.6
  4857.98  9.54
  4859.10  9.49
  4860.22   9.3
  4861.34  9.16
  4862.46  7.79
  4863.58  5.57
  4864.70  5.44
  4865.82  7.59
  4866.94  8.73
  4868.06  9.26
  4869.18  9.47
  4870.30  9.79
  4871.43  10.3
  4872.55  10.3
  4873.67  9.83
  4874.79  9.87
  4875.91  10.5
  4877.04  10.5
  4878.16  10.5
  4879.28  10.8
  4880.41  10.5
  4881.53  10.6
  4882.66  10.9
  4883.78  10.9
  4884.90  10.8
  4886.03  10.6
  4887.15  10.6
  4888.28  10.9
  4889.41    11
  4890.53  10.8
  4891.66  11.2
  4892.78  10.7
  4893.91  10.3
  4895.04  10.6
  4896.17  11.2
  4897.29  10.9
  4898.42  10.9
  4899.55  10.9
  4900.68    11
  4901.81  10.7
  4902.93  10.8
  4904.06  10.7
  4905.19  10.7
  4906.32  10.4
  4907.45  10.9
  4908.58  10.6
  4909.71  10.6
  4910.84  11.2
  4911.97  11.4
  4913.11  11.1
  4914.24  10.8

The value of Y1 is -2.64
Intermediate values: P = 11.4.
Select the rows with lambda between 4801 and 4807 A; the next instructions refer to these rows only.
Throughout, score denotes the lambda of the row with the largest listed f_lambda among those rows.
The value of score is 4804.59 A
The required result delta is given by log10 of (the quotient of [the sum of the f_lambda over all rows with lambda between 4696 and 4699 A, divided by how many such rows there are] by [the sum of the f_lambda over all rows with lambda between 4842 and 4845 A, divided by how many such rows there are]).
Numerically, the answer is 0.02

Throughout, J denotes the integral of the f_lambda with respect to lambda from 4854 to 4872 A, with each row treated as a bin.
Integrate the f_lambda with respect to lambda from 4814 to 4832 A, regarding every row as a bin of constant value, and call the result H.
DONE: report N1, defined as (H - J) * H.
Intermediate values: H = 199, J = 159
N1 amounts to 7908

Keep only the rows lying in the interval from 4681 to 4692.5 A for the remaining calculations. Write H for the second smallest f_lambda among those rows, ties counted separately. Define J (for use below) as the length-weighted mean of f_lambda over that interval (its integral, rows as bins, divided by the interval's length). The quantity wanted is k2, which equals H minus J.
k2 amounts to -0.23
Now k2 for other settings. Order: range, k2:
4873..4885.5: -0.65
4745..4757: -0.18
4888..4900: -0.25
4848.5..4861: -0.57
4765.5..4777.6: -0.17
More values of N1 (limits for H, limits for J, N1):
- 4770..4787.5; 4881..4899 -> 93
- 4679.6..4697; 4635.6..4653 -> -127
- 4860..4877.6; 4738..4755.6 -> -6327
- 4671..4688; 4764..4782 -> -1401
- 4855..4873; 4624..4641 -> -5792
